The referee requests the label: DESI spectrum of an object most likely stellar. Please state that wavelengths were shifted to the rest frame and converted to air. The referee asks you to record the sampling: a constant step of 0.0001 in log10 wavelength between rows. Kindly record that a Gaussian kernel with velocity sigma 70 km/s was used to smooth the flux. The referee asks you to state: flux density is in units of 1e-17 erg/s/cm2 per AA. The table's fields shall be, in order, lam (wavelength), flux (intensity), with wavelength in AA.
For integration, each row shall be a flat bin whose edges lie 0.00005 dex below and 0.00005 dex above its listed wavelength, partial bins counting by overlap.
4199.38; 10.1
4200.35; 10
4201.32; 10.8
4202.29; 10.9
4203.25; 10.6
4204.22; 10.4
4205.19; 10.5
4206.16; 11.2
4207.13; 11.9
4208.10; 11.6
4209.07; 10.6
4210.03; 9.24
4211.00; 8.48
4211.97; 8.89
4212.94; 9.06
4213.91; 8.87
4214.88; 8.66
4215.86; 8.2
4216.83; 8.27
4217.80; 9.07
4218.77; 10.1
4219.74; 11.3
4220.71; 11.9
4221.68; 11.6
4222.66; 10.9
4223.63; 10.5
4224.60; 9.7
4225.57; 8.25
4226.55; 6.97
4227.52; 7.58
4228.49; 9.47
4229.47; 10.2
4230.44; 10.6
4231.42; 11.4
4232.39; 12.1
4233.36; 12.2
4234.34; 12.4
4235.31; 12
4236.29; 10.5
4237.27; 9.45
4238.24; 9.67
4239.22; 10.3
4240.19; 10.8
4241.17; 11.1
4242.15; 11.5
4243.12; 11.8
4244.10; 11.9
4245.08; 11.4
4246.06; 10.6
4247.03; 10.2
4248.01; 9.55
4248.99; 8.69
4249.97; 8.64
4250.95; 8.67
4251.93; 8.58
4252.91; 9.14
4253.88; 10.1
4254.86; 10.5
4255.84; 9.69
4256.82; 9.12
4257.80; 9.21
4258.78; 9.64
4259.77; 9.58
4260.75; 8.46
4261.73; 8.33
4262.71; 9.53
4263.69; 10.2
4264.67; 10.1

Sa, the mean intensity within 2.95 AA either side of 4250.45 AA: 8.9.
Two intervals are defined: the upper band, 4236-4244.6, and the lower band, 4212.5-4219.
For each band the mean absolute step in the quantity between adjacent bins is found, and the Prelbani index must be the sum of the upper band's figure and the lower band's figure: 0.90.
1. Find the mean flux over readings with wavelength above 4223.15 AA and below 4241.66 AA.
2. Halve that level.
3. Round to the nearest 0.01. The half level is 5.14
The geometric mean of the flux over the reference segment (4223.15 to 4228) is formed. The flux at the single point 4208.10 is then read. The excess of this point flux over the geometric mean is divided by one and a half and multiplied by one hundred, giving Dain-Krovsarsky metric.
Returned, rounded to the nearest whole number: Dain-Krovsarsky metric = 207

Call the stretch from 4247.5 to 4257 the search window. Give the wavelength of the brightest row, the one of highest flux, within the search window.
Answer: 4254.86 AA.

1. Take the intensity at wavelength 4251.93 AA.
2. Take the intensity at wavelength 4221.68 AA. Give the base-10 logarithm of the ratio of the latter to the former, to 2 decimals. 0.13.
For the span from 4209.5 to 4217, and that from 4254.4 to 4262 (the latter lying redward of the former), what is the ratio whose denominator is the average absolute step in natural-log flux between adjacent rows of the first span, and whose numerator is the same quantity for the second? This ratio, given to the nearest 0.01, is 1.32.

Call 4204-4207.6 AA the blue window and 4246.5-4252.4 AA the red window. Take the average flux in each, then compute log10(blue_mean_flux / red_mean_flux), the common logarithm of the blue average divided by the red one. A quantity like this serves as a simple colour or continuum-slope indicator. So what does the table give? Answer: 0.08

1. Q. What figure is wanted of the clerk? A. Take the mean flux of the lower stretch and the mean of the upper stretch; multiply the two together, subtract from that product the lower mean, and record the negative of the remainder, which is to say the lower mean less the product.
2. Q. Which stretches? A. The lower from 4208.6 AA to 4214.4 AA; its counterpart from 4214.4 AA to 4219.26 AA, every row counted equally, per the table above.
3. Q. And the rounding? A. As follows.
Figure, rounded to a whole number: -72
